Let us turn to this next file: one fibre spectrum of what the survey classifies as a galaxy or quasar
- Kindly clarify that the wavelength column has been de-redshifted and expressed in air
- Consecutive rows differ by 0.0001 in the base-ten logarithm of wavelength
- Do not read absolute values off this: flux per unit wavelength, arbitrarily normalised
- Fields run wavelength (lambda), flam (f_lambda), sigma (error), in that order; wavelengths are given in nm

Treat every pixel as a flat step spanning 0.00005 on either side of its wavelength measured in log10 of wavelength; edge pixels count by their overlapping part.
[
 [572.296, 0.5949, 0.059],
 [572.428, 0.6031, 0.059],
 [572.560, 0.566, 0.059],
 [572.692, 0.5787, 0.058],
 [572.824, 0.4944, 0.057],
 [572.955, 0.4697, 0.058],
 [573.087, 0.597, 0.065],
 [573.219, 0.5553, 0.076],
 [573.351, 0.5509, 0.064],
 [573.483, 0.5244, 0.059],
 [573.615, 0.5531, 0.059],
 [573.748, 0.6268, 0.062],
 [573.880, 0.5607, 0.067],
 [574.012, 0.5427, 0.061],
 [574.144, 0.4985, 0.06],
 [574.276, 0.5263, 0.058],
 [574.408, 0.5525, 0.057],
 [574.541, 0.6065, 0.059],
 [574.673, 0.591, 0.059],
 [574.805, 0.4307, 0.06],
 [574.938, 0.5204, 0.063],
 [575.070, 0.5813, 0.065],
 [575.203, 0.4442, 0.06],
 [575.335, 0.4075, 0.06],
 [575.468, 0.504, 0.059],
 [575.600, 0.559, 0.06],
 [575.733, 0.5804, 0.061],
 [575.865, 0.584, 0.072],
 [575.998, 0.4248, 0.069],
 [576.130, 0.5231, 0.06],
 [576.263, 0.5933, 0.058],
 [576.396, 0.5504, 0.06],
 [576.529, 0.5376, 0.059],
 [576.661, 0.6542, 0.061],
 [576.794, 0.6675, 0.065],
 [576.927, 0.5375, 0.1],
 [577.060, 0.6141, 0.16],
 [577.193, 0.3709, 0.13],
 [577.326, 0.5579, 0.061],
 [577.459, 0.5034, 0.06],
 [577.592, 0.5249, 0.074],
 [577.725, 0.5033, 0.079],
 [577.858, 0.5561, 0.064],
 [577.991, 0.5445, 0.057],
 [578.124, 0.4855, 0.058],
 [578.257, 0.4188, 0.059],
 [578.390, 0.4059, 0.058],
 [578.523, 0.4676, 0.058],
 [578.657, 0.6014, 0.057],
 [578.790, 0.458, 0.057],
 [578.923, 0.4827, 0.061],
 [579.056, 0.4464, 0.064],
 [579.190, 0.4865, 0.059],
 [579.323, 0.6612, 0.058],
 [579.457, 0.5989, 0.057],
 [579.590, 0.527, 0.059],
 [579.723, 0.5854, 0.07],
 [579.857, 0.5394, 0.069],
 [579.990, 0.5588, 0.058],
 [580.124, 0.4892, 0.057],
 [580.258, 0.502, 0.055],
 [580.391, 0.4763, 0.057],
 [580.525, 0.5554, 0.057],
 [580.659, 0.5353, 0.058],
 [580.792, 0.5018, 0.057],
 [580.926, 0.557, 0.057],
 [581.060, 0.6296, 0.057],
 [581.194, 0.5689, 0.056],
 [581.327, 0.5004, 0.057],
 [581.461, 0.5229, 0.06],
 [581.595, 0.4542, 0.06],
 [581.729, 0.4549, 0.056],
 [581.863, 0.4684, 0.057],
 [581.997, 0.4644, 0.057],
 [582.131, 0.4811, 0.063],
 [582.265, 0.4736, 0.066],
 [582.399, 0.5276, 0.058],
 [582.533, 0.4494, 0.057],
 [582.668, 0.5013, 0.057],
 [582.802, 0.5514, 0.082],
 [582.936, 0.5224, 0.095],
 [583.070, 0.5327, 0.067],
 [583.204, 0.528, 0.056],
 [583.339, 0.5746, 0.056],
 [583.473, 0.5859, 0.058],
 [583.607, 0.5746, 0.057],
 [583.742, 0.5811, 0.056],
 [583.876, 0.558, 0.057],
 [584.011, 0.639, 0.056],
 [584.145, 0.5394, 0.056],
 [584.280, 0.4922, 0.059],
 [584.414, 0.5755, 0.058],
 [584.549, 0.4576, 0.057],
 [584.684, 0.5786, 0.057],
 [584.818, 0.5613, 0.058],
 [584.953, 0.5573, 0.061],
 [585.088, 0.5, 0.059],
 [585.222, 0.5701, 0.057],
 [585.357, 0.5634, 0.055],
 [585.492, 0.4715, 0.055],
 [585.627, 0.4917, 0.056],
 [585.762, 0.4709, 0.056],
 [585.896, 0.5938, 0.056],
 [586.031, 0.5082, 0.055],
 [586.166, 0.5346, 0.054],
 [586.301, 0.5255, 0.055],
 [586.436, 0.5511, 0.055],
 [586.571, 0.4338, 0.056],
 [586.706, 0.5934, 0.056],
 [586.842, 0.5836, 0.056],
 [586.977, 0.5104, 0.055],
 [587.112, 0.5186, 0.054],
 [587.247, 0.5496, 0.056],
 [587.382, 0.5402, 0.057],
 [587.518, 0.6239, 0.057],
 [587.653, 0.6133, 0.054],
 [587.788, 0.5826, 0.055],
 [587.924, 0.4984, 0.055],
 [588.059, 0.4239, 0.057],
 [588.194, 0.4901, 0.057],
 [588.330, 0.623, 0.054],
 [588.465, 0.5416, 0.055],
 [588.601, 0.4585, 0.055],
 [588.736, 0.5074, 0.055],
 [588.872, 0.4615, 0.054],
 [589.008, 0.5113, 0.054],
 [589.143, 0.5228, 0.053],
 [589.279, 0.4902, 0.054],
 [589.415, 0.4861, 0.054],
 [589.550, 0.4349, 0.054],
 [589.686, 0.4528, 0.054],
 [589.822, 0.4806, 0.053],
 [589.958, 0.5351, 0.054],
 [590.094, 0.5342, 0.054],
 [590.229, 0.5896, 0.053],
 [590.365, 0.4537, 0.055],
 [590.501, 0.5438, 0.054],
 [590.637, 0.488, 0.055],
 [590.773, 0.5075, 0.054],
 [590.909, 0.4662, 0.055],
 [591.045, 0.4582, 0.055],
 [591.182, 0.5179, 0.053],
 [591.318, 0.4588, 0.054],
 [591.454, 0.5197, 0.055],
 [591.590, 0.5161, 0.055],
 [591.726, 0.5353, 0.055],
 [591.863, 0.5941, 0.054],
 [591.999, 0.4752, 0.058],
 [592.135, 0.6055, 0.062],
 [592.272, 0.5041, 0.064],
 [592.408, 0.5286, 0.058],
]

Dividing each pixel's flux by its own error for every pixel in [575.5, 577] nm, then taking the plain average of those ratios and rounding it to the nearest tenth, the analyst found 8.8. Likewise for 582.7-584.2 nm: 9.2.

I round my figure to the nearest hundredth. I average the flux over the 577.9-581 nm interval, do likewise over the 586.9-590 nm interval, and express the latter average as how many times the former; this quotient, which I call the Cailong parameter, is 1.00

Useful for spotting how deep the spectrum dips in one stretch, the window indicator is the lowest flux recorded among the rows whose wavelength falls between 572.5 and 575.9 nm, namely 0.4075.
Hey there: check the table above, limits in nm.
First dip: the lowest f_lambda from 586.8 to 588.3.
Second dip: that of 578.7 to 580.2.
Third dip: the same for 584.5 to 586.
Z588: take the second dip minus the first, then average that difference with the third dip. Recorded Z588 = 0.24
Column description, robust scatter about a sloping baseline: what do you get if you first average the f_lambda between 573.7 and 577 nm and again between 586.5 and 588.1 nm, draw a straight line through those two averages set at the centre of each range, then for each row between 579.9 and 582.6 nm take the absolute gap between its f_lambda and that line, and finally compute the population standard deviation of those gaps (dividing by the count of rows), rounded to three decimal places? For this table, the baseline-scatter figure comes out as 0.029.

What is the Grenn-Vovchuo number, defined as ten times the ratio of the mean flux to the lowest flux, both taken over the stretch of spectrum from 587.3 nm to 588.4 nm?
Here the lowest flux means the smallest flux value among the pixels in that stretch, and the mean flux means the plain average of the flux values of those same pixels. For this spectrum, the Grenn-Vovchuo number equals 13.0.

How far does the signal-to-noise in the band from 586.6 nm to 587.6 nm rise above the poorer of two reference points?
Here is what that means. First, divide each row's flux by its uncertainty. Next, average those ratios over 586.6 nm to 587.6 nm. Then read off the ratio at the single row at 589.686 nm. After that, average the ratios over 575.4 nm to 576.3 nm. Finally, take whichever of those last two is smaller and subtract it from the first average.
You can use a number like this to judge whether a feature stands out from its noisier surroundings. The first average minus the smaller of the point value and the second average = 1.6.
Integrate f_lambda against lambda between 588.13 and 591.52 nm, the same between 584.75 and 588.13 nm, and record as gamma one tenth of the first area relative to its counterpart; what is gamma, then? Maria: 0.094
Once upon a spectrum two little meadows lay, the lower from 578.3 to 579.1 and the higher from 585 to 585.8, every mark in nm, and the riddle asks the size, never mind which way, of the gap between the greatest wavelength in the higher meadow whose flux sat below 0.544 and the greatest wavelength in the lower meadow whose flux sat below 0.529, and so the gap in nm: 6.71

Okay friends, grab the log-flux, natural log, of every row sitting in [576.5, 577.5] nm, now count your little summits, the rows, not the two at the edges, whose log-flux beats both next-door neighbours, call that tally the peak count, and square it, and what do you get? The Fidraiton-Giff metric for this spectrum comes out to 9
